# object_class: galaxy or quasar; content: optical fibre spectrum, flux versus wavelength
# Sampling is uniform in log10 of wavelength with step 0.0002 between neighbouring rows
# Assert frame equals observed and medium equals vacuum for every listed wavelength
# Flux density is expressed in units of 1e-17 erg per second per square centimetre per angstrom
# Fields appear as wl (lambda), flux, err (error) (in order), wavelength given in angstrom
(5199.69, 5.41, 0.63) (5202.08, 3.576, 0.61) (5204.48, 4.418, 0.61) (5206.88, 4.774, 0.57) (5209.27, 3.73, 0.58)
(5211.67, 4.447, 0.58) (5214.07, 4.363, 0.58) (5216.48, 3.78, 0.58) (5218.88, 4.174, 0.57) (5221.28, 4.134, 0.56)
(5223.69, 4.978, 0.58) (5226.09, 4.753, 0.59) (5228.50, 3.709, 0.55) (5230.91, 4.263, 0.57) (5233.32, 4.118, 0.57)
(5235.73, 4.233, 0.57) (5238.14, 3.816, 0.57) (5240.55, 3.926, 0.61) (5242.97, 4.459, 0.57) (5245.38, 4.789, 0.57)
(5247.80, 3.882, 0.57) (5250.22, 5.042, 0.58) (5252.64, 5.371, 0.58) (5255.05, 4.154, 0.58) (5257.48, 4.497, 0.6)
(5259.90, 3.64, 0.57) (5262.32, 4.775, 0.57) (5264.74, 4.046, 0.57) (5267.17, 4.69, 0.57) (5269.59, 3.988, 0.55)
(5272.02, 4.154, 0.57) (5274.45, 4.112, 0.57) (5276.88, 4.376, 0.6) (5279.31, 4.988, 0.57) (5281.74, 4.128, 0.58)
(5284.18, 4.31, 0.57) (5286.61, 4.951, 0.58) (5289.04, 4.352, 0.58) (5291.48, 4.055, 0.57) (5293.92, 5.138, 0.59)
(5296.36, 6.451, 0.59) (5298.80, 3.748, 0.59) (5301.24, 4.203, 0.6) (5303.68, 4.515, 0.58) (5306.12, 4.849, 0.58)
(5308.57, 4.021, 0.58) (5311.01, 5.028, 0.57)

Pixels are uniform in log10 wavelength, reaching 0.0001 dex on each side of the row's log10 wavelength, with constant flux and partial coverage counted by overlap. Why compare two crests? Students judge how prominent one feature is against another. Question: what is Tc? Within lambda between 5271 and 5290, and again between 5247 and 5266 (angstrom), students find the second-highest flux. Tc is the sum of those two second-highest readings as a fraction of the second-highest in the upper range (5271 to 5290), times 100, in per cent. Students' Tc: 202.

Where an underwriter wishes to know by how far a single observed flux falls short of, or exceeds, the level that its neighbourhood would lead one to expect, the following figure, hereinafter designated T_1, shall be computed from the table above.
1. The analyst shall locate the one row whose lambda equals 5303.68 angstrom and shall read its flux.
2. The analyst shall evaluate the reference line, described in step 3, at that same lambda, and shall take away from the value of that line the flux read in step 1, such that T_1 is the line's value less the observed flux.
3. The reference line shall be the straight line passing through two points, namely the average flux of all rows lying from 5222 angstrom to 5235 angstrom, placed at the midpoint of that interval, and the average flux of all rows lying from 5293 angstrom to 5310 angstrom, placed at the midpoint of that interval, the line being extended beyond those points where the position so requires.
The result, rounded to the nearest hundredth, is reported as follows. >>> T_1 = 0.20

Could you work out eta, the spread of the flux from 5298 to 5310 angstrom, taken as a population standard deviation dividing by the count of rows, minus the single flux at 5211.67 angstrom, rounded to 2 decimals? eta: -4.06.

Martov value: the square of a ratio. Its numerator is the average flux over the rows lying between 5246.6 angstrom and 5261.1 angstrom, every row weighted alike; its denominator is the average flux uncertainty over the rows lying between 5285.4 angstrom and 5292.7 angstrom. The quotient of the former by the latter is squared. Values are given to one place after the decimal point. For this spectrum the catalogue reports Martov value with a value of 59.0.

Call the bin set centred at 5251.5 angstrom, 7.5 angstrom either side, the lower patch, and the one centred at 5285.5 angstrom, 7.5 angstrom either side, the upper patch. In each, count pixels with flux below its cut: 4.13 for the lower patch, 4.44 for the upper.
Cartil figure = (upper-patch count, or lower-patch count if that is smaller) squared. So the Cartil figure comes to 1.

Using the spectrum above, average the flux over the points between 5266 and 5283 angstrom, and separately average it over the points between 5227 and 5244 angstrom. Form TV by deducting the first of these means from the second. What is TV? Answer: -0.27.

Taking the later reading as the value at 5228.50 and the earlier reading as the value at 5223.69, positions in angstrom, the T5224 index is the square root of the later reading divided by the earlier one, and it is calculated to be 0.86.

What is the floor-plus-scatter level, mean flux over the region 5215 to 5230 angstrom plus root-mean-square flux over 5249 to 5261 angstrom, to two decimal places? 8.84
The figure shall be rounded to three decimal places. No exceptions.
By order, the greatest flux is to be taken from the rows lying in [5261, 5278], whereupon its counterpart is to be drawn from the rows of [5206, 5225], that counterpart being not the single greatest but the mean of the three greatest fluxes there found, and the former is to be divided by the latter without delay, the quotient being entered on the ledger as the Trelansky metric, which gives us 1.009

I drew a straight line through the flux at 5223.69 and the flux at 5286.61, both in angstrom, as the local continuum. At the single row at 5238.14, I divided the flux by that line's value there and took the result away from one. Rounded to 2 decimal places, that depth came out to 0.23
